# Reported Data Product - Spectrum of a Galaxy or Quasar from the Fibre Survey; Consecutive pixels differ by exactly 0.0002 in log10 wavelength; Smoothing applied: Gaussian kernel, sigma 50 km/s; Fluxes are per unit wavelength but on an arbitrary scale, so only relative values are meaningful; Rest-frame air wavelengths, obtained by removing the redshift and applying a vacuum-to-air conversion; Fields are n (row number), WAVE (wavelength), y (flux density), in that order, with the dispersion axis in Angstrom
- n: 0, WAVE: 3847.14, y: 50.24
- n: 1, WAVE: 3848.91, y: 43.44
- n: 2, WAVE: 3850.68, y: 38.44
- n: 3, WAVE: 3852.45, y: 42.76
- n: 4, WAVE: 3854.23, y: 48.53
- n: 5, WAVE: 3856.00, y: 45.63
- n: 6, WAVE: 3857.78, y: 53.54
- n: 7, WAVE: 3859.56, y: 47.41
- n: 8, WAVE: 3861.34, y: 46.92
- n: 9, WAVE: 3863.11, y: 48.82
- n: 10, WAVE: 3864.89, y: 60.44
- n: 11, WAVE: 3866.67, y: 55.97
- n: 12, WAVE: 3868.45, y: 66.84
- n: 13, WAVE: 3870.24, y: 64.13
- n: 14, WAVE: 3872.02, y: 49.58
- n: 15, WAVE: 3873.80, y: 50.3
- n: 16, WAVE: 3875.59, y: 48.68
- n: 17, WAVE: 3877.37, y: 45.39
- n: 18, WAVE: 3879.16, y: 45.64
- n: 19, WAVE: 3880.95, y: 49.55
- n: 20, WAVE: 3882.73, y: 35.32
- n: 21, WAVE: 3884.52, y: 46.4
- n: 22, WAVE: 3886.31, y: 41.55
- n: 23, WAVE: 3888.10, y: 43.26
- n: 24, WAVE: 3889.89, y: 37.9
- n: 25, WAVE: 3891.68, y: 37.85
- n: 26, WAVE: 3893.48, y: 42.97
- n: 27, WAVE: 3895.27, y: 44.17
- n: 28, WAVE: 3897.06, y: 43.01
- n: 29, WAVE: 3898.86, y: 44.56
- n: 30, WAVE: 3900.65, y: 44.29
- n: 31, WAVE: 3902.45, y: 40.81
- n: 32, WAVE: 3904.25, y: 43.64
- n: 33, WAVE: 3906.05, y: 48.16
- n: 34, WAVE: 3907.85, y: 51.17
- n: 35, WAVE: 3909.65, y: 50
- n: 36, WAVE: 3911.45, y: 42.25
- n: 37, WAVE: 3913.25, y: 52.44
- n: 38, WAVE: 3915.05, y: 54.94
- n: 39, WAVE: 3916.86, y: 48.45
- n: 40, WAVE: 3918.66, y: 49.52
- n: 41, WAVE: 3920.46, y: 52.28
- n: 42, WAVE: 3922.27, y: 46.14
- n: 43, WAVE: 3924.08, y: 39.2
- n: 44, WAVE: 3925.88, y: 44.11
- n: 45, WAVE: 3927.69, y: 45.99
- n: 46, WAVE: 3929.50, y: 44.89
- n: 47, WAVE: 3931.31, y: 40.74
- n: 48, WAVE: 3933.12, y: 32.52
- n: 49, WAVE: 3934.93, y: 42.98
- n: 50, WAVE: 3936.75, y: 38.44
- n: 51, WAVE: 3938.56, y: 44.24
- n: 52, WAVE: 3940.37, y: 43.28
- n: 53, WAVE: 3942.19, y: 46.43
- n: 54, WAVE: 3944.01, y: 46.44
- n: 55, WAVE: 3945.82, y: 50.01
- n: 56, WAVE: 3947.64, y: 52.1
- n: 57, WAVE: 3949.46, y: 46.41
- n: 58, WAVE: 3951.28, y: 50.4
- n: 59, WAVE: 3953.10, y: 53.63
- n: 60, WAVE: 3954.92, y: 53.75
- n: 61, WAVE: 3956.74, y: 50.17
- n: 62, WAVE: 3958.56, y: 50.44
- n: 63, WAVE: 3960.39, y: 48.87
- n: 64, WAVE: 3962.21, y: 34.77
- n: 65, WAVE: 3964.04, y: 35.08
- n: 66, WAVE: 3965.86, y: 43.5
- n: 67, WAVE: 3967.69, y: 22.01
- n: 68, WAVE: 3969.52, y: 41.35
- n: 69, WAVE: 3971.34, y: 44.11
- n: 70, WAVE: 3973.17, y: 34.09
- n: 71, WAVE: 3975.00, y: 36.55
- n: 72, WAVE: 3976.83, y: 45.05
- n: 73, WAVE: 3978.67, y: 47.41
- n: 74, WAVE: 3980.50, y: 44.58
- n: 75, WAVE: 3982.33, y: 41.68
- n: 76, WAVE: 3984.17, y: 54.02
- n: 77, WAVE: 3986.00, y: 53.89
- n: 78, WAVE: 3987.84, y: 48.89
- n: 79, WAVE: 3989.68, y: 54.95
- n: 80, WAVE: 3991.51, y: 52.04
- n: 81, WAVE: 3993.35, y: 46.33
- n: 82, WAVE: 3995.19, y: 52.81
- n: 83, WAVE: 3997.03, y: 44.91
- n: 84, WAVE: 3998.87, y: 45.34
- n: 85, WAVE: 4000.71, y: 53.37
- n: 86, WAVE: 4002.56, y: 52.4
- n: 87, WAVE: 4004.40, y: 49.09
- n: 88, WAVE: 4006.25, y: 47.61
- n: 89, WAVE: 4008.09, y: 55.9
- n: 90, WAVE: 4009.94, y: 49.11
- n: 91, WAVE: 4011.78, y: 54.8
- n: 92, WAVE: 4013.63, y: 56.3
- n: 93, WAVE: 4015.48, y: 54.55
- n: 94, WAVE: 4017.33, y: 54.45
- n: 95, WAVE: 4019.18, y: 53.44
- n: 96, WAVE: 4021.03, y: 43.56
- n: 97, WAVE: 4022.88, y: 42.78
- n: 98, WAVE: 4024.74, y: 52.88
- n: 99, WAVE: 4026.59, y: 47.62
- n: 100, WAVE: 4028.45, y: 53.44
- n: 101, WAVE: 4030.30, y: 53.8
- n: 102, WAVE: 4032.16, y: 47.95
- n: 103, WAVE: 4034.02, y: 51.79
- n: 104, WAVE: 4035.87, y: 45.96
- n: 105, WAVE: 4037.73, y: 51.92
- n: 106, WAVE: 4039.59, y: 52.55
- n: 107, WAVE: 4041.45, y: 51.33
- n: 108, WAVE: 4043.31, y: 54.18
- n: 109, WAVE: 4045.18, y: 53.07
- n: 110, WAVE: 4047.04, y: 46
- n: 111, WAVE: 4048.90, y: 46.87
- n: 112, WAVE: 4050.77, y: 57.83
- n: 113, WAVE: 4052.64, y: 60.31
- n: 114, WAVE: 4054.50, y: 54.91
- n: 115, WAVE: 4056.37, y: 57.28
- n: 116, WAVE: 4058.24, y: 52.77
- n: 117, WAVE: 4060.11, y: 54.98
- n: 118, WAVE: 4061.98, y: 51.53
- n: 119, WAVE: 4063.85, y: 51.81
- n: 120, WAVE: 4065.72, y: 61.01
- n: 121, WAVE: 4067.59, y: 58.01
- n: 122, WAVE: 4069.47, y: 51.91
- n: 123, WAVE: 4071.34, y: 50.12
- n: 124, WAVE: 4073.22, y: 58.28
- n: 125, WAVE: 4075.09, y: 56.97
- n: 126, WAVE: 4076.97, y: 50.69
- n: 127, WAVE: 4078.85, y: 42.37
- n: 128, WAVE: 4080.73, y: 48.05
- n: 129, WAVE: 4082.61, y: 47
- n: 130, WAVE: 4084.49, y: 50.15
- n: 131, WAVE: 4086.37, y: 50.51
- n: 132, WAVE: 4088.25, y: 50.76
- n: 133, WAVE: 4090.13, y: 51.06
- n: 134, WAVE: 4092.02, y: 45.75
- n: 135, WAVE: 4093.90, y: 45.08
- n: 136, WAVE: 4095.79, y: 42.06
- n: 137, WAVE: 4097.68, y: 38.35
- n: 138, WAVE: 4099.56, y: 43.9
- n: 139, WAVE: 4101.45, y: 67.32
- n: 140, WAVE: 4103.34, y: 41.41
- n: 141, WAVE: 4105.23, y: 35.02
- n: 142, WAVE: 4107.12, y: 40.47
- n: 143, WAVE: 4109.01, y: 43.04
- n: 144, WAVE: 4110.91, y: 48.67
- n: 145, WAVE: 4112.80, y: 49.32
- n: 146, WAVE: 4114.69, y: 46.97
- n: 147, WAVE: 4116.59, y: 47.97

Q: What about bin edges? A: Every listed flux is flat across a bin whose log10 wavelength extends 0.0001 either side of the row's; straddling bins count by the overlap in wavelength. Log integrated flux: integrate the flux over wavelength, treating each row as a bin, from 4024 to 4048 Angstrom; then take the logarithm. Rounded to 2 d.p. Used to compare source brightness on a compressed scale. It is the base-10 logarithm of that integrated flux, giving 3.09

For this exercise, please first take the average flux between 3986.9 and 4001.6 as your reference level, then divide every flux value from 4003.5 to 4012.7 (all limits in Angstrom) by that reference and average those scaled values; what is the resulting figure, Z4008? 1.03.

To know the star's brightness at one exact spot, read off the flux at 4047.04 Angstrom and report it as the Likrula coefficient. 46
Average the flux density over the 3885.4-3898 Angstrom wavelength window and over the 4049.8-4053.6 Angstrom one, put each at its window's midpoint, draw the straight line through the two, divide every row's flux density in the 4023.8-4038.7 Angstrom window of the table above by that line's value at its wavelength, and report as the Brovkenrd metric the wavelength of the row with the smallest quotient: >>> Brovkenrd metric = 4035.87 Angstrom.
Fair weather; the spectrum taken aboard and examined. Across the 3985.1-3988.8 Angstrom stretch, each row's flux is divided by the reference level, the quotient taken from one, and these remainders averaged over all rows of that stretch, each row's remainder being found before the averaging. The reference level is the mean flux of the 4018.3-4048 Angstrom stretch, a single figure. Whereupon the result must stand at -0.025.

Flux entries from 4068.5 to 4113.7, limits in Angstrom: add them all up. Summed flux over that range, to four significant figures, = 1148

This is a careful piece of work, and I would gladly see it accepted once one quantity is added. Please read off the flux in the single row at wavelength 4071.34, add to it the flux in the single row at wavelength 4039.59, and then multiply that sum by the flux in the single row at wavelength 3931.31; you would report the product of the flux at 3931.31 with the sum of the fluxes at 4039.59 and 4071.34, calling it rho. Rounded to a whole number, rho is 4183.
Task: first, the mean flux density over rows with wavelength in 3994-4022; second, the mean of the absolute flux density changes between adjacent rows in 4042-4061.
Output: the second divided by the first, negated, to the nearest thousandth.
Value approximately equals -0.080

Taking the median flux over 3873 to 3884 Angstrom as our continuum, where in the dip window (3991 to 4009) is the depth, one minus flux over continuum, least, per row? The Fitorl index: 4008.09 Angstrom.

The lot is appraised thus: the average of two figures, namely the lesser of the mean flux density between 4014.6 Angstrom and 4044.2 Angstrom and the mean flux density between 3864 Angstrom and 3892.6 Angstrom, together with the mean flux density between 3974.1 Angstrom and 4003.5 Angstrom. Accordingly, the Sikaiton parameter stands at 48.5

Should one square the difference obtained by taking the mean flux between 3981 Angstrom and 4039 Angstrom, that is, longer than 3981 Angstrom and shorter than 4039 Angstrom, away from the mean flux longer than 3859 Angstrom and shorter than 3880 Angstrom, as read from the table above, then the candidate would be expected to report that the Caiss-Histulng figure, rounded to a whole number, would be 4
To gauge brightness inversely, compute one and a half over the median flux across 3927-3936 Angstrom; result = 0.035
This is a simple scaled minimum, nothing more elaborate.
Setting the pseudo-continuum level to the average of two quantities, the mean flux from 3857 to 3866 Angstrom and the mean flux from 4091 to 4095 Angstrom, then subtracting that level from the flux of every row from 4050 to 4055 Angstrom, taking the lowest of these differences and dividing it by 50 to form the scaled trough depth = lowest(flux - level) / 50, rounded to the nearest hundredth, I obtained 0.13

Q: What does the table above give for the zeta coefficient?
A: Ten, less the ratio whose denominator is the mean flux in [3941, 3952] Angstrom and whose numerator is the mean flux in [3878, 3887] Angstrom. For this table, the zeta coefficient 9.10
